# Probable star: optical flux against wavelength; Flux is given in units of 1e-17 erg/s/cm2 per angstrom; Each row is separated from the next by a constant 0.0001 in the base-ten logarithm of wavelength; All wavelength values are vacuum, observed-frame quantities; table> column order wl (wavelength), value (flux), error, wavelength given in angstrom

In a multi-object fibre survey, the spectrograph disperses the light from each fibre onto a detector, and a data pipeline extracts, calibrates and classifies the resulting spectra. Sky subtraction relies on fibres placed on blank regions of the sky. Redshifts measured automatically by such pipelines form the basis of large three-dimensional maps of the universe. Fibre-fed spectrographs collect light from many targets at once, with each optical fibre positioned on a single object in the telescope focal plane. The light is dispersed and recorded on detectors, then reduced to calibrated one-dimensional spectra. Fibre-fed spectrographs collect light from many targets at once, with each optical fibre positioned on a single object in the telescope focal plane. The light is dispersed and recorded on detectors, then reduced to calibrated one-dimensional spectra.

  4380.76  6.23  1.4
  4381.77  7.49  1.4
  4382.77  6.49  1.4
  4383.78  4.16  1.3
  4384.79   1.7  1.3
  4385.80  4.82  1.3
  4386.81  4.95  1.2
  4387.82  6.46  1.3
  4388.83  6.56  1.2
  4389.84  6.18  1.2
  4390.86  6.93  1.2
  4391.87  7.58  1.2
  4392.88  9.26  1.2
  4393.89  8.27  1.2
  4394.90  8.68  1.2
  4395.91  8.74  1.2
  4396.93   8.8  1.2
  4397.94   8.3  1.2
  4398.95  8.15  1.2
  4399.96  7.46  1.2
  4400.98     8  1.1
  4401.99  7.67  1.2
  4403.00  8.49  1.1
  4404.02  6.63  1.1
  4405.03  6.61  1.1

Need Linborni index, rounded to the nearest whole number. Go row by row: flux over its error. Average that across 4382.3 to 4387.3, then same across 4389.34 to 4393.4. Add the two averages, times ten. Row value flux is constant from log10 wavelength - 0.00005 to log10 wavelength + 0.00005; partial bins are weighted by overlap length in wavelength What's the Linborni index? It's 96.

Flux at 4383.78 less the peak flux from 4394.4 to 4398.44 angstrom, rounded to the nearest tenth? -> -4.6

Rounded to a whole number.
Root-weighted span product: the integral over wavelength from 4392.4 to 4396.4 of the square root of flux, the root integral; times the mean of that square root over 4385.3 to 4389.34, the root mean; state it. 28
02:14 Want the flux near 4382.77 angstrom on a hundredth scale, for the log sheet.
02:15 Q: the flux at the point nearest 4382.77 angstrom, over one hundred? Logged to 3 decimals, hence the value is 0.065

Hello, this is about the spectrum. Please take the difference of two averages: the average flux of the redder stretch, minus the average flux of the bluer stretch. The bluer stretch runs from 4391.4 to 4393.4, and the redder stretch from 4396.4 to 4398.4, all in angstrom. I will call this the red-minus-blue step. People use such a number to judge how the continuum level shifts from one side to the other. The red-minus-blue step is 0.1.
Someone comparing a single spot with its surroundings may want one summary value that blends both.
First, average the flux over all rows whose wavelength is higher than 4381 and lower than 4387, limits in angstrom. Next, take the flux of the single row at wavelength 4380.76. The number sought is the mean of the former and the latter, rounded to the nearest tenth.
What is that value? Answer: 5.6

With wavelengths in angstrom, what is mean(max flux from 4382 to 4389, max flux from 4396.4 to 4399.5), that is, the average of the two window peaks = 7.7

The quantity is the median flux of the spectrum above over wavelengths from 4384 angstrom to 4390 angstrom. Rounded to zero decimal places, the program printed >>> 6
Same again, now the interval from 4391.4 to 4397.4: 9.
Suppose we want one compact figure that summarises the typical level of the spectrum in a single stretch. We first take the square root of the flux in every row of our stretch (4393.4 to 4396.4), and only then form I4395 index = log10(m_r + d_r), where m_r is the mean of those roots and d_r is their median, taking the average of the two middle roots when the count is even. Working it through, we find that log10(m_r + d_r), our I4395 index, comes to 0.769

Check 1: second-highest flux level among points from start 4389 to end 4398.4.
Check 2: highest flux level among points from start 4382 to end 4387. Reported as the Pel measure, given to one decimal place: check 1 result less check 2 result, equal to 2.3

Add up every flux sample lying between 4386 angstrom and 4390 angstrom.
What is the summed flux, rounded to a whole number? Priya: 24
